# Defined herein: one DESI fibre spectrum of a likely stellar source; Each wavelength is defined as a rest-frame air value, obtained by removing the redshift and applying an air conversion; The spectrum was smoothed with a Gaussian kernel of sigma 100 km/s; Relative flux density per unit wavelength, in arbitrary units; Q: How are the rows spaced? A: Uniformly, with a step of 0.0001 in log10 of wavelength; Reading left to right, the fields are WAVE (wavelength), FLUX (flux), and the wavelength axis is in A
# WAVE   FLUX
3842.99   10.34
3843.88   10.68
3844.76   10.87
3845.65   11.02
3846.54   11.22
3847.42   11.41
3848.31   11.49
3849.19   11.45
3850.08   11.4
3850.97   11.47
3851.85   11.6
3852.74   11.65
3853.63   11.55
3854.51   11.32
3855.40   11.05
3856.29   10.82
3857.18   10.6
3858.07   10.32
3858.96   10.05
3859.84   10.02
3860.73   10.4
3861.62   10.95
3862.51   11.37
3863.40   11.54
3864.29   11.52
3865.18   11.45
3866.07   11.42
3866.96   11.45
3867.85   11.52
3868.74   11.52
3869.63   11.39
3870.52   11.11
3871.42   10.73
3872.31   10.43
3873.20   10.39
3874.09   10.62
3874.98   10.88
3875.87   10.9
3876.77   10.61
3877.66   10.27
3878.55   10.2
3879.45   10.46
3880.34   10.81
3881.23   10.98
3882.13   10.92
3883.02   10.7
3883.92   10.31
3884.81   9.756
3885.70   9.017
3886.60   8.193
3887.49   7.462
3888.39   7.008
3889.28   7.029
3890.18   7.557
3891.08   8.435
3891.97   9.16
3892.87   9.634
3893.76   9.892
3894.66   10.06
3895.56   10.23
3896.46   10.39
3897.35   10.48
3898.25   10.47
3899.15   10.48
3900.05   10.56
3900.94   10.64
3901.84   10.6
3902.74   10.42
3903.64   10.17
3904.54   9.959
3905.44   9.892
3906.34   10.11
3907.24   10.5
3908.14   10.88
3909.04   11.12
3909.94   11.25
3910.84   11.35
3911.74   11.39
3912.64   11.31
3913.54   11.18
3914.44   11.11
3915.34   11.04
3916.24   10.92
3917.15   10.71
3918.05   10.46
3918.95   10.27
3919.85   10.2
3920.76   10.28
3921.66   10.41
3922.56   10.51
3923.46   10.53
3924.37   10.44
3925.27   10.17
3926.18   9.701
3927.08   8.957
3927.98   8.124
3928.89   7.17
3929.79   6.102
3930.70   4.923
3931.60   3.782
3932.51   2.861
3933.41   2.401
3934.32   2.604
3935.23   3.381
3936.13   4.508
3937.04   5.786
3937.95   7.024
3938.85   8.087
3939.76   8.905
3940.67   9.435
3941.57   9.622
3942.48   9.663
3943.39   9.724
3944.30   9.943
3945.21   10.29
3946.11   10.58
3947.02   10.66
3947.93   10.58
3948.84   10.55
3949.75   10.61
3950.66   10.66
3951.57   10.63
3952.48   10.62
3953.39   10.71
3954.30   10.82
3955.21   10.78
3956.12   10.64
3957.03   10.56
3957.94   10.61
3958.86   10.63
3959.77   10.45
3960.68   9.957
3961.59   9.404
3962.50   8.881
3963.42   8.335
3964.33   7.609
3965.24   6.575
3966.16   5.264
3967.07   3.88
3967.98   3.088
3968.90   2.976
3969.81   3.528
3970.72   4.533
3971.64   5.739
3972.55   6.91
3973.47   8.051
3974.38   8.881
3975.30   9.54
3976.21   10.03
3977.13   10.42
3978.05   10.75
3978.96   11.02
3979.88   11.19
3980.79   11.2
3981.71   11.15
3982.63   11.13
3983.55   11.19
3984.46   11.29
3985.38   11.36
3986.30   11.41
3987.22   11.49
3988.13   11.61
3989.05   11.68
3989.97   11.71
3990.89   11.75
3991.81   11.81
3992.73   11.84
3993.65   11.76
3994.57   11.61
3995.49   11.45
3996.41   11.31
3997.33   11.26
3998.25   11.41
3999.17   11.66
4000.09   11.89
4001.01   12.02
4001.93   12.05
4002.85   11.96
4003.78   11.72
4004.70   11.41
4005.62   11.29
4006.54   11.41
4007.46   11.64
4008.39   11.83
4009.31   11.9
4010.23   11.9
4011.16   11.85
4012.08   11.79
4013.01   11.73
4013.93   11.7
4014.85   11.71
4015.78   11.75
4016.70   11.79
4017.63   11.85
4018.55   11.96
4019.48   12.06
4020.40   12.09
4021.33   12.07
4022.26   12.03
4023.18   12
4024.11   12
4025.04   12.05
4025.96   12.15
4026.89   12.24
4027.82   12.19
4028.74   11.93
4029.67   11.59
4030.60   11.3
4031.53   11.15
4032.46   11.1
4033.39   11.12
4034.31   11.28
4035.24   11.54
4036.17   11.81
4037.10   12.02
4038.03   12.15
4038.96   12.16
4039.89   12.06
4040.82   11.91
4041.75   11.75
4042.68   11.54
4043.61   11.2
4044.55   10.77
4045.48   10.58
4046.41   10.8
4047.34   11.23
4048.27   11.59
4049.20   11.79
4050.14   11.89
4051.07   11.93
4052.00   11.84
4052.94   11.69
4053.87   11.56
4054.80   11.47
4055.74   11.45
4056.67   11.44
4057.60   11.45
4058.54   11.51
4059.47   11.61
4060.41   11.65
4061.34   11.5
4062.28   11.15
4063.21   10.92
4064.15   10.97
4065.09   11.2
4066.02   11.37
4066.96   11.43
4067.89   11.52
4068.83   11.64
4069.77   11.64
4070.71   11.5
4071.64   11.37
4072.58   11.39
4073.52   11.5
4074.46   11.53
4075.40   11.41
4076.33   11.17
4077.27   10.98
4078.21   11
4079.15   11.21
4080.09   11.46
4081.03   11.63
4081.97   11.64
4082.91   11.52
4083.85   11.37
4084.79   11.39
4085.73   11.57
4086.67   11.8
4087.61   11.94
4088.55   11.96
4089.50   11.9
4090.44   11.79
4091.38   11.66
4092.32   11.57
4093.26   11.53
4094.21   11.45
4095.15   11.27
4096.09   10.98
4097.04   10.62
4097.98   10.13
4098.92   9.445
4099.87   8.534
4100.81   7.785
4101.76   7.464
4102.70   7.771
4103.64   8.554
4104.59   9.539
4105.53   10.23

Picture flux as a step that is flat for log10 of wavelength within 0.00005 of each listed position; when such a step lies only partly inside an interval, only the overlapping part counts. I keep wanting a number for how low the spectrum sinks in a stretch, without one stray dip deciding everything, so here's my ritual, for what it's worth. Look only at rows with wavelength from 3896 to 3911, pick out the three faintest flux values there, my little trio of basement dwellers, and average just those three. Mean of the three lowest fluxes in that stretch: 10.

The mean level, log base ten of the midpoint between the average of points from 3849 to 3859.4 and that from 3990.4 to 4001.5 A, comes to 1.06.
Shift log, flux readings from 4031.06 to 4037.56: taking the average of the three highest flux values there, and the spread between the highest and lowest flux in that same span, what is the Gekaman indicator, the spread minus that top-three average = -10.9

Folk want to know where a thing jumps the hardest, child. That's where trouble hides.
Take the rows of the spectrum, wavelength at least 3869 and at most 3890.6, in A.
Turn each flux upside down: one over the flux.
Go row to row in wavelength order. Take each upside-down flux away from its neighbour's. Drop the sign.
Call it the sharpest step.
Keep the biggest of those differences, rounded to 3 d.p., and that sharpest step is 0.012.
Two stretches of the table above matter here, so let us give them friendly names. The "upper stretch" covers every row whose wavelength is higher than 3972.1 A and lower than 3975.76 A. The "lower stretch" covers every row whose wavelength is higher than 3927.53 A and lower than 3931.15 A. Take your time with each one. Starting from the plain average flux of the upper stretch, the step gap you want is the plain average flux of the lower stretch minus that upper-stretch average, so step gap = -1.8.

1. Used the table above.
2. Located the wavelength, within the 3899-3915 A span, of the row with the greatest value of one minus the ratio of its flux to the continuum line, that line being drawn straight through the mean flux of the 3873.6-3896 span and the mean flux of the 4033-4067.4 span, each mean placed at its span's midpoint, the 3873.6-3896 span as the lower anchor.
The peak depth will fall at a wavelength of 3905.44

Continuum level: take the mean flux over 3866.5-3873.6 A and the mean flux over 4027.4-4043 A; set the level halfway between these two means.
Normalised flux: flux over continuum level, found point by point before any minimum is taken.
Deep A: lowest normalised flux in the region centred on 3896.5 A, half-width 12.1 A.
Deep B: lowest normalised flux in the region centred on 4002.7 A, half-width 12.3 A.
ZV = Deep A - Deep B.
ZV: -0.37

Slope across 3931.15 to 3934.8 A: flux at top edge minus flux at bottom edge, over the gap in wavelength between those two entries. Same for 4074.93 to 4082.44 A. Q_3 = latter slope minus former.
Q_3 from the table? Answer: 0.47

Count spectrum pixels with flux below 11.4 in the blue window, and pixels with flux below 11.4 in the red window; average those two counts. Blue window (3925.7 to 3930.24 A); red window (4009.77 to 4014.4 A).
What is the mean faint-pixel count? 2.5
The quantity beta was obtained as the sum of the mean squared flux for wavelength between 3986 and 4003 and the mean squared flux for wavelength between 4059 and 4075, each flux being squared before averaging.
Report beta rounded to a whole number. 266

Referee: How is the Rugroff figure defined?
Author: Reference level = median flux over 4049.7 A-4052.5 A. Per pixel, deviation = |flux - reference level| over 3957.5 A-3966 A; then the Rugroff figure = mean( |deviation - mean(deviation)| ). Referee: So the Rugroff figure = 1.17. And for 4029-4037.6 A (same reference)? 0.24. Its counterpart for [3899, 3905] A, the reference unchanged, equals 0.19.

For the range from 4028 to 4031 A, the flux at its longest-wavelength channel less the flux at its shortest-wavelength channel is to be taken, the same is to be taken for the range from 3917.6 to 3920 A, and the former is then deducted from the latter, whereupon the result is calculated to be 0.4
